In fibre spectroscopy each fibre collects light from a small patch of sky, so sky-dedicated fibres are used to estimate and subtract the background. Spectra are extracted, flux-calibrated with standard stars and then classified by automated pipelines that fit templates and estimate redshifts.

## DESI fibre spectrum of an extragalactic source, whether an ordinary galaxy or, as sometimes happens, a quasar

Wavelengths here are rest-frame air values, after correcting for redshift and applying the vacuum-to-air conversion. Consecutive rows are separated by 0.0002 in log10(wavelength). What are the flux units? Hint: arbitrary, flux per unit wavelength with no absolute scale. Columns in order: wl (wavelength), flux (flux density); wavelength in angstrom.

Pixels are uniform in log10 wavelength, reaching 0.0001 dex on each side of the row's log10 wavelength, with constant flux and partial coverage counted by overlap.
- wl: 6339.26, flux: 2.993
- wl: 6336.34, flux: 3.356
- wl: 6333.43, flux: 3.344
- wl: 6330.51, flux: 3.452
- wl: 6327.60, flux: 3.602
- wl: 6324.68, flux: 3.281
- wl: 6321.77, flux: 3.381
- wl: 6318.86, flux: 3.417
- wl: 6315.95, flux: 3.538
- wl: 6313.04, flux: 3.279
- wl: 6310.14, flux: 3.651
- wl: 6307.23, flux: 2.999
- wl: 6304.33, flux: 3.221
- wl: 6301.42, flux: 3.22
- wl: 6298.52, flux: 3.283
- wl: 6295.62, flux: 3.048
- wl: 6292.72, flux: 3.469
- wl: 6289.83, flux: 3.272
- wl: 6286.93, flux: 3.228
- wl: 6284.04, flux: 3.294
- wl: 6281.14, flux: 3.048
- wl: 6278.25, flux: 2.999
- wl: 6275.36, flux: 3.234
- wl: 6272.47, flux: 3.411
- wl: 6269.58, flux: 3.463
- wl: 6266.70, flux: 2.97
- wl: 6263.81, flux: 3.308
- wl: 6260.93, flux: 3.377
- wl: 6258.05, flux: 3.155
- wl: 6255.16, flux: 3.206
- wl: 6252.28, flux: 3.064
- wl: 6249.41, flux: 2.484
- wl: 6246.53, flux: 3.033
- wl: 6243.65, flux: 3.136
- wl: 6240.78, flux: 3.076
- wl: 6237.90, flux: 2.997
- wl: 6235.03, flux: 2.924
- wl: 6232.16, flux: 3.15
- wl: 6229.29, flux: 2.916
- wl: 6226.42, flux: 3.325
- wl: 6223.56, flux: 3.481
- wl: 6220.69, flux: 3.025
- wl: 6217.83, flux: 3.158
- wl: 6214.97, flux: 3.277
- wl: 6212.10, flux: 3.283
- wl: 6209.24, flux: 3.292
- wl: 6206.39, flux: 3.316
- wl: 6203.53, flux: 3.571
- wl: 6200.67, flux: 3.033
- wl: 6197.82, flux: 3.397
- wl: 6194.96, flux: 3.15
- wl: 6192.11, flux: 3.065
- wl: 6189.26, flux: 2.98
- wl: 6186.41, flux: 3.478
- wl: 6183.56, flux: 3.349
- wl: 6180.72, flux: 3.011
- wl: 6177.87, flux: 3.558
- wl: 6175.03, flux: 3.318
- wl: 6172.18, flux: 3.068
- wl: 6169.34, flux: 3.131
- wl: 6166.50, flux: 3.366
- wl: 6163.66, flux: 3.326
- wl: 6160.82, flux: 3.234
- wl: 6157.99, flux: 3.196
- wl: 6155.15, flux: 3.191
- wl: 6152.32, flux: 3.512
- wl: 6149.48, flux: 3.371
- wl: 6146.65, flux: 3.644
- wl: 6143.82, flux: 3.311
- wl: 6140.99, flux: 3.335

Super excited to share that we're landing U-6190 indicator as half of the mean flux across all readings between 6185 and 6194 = 1.59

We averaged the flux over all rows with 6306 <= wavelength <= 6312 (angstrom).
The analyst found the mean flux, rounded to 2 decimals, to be 3.33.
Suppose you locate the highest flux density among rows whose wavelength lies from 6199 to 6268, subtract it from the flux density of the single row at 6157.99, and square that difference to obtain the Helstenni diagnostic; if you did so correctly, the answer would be 0.14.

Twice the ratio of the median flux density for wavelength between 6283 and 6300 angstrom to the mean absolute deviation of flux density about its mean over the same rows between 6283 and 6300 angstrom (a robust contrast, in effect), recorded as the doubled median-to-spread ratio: 77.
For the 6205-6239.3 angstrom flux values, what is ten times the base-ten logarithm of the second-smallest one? 4.66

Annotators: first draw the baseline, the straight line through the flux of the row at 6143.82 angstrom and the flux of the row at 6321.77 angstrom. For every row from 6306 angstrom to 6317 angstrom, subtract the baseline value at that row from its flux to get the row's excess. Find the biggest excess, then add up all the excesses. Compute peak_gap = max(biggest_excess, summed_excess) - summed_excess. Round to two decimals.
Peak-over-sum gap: 0.32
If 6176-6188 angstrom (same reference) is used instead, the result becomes 0.14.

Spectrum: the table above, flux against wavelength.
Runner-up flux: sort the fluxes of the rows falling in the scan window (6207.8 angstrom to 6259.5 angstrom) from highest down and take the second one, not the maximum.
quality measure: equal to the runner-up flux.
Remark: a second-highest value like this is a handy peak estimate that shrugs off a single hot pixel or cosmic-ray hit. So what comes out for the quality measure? 3.325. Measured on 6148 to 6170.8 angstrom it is 3.371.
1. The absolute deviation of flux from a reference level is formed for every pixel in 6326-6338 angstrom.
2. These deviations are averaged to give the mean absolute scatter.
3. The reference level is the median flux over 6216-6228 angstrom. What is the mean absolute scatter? 0.20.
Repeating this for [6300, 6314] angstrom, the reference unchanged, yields 0.15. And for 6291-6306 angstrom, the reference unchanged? 0.10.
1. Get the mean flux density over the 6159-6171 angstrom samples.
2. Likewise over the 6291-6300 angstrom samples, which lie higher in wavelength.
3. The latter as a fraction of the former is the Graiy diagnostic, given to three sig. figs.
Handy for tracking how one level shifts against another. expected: 1.00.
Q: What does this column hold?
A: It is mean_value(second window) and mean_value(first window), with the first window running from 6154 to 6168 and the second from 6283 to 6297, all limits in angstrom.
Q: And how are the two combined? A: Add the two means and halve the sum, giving 3.26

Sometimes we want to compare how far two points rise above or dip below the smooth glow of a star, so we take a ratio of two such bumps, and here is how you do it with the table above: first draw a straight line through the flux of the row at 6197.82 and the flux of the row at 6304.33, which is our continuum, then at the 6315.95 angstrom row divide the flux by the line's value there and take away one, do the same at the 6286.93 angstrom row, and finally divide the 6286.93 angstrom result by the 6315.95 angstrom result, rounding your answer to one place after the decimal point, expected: -0.1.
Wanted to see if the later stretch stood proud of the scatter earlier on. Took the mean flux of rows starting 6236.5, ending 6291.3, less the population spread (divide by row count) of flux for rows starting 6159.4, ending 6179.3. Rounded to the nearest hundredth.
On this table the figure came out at 3.00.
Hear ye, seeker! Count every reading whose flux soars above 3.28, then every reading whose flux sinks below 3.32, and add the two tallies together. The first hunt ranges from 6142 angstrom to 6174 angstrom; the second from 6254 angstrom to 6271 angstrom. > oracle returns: 10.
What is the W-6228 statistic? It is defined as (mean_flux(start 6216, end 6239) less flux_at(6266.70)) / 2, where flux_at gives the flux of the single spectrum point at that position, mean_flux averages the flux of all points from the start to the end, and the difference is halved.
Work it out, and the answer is 0.08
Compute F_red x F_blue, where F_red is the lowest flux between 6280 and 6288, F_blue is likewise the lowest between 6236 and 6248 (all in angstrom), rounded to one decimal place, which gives 9.1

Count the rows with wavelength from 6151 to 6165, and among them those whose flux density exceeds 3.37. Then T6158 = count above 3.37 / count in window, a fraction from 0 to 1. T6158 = 0.20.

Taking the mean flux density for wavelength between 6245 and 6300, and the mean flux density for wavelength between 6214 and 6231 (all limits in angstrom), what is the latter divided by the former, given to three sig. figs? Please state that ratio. 1.01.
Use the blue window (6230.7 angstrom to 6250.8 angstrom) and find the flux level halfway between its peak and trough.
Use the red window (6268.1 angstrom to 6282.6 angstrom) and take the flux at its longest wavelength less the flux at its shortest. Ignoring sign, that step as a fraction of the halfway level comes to 0.147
